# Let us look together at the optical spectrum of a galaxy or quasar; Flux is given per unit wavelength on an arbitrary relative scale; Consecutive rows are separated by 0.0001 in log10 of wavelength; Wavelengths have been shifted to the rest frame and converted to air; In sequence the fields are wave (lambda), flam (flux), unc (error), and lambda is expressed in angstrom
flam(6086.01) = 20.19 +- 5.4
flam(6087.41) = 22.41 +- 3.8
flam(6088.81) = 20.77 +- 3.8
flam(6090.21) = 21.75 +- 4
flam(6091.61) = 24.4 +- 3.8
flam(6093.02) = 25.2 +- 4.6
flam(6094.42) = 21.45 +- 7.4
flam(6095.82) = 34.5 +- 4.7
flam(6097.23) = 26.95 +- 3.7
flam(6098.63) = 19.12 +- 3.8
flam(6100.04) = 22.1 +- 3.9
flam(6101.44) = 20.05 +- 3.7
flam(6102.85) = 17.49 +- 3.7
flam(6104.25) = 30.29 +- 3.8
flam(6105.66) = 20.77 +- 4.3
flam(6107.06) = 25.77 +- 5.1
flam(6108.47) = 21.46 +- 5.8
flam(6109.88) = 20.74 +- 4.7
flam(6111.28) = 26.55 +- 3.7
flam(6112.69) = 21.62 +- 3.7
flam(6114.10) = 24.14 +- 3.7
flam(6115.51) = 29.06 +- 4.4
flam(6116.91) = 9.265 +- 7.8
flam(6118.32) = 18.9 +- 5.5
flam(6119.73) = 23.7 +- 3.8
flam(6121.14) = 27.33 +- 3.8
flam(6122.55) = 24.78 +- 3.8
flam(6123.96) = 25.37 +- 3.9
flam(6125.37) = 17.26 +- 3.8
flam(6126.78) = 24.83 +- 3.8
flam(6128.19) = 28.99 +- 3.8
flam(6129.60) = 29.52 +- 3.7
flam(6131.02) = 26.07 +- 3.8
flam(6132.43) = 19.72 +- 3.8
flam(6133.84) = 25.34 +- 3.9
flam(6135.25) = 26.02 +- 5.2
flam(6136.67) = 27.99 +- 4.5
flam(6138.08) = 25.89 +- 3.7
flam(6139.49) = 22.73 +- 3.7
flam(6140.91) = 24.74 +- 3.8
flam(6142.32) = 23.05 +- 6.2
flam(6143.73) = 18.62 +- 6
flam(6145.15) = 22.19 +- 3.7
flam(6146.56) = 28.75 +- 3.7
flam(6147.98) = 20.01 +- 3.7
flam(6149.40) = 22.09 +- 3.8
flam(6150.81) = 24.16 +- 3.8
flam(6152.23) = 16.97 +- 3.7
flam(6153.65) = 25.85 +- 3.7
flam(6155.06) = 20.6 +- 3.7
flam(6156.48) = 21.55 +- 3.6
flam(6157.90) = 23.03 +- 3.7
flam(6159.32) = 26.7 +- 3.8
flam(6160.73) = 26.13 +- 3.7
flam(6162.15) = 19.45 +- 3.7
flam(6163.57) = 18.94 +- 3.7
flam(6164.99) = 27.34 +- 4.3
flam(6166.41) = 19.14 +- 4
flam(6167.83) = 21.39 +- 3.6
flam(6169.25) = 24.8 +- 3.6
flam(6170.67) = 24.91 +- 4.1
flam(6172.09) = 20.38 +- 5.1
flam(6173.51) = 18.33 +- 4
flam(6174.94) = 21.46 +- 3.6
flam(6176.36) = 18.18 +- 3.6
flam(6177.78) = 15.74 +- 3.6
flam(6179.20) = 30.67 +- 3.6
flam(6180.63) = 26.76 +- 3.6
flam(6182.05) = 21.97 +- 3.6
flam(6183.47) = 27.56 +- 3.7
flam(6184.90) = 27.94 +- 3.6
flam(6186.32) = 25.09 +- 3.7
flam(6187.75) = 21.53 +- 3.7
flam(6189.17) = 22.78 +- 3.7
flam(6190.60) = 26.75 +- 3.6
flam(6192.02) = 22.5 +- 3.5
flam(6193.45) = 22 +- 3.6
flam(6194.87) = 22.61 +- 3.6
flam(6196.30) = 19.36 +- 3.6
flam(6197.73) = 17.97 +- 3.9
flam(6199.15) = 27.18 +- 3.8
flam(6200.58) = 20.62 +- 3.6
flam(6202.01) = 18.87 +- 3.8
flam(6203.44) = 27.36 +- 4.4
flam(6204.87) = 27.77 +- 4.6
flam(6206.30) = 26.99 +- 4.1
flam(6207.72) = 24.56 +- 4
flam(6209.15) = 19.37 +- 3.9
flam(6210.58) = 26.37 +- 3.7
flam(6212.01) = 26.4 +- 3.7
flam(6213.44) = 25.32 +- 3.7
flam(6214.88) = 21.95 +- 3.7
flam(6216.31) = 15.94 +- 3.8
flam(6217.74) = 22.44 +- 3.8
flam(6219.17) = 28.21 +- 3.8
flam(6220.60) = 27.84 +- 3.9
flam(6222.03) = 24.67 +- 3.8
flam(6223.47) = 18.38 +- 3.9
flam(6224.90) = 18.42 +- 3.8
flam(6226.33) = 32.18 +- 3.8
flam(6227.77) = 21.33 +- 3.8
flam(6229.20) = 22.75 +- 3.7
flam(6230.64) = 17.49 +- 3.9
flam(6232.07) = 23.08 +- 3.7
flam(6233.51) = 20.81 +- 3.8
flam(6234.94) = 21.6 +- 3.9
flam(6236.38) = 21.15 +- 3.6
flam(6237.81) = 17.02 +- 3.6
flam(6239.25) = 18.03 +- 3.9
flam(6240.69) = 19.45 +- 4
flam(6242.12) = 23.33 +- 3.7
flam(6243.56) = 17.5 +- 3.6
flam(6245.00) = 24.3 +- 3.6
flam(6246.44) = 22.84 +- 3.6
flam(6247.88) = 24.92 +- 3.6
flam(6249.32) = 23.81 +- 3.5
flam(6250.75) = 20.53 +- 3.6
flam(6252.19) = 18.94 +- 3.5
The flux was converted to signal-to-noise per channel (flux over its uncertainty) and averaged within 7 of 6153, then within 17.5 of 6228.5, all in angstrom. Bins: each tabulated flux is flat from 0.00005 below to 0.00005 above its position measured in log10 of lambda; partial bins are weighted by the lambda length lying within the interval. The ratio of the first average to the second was 1.05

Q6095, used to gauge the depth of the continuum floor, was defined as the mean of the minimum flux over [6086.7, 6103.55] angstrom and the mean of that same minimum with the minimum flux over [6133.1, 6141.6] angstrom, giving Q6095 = 18.8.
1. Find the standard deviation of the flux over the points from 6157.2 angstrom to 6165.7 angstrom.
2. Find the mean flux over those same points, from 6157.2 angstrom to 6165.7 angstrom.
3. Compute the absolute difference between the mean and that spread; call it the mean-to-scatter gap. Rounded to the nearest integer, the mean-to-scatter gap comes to 20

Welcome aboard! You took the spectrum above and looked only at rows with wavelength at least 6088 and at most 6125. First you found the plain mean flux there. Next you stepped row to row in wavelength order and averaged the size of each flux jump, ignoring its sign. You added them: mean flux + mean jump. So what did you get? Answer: 28.6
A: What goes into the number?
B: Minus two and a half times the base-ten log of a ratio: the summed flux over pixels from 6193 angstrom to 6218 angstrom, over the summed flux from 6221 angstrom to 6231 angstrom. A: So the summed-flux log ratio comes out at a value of -1.1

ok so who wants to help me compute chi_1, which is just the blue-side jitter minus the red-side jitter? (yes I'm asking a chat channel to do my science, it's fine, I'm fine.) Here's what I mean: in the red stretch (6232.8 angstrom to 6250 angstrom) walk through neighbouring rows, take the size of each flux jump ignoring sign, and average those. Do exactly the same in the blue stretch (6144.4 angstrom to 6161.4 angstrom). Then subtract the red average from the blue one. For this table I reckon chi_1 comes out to 1.68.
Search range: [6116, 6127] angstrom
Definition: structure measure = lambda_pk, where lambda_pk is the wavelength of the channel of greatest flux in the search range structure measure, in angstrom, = 6121.14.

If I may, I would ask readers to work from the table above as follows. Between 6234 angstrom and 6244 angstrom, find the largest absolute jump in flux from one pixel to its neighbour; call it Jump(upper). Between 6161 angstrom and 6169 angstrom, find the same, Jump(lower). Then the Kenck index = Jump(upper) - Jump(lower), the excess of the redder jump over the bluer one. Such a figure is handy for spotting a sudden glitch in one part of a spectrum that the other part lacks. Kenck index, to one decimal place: -2.6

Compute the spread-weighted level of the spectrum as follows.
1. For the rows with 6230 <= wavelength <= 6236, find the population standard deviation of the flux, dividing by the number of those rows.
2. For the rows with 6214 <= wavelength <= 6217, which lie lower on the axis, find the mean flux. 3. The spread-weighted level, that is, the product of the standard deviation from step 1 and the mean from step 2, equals 39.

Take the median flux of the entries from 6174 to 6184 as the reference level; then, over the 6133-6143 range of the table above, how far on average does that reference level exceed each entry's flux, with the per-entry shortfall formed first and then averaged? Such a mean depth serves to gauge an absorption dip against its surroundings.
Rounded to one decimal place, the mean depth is -3.1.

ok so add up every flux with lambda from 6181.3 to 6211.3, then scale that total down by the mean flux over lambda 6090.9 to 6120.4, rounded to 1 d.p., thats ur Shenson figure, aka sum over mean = 21.6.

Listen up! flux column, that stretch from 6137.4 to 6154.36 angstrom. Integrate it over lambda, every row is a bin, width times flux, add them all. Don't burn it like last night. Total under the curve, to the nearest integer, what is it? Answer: 389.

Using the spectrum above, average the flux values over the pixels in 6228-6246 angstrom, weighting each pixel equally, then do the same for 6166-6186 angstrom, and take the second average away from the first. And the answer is -2.3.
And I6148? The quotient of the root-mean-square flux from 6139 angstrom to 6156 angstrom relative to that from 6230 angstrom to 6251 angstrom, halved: 0.53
